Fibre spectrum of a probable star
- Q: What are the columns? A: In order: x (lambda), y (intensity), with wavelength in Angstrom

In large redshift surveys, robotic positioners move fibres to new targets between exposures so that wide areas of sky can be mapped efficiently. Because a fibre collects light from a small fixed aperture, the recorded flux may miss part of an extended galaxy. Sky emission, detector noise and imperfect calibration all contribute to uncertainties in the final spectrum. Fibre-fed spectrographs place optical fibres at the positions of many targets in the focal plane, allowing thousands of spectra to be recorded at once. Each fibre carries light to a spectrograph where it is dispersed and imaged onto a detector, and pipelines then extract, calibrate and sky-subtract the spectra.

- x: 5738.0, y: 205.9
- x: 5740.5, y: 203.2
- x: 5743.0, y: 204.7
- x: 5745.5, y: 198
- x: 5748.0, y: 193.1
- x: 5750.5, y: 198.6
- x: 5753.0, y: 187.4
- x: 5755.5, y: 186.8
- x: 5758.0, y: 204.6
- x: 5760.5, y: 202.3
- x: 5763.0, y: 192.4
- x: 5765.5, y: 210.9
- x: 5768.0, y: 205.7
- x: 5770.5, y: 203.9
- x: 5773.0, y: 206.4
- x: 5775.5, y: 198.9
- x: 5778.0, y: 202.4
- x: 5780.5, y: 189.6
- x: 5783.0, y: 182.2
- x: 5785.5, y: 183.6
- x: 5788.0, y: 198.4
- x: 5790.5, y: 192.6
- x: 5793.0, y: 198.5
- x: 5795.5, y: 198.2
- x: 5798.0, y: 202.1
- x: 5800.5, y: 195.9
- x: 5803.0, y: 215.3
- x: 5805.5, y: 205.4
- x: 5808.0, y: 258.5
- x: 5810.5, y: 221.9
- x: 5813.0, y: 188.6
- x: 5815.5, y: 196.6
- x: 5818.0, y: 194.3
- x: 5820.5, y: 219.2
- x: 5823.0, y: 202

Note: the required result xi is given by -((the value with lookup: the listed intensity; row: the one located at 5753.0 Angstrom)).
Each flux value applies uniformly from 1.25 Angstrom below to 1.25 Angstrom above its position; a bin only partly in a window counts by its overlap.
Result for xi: -187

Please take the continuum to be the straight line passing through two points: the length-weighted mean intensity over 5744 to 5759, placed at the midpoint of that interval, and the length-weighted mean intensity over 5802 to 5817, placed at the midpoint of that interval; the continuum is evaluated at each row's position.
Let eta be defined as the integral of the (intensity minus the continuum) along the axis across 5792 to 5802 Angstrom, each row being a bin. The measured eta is -108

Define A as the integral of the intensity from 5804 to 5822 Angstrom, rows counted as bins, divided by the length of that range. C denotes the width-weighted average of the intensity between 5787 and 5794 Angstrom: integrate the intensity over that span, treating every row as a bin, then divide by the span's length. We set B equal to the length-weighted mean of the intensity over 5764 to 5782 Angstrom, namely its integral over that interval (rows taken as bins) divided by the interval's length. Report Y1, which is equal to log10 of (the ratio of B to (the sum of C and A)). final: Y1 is -0.31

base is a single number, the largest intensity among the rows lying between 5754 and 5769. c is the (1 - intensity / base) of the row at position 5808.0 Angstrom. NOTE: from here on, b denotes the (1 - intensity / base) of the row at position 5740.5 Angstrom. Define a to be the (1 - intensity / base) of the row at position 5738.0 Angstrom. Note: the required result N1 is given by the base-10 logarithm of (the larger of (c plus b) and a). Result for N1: -1.63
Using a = 0.02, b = 0.04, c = -0.226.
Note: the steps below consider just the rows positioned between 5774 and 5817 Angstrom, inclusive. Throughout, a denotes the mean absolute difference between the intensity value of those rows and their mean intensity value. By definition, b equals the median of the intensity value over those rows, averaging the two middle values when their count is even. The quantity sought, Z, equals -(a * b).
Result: -2228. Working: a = 11.2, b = 198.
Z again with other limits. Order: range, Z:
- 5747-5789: -1476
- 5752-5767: -1684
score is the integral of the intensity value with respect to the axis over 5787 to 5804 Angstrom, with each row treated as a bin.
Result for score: 3399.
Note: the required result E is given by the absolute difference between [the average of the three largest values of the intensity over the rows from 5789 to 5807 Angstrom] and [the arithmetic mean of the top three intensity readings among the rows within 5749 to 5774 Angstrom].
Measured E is 0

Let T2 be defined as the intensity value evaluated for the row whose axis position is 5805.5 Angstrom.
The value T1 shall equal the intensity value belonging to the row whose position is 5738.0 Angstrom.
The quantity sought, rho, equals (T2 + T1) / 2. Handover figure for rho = 206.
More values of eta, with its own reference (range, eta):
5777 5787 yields -155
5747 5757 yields -32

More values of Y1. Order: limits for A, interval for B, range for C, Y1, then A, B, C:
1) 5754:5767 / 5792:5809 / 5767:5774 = -0.28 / 199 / 210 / 205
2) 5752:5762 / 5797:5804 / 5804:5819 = -0.30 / 195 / 204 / 211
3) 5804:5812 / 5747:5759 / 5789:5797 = -0.34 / 227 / 194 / 197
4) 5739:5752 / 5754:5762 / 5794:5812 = -0.32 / 199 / 197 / 213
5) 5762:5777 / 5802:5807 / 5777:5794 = -0.27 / 203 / 213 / 192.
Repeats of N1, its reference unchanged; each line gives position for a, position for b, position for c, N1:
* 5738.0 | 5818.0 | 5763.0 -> -0.78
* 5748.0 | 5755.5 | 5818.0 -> -0.71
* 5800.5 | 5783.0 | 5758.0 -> -0.78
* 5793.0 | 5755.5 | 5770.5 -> -0.83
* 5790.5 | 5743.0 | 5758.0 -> -1.06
